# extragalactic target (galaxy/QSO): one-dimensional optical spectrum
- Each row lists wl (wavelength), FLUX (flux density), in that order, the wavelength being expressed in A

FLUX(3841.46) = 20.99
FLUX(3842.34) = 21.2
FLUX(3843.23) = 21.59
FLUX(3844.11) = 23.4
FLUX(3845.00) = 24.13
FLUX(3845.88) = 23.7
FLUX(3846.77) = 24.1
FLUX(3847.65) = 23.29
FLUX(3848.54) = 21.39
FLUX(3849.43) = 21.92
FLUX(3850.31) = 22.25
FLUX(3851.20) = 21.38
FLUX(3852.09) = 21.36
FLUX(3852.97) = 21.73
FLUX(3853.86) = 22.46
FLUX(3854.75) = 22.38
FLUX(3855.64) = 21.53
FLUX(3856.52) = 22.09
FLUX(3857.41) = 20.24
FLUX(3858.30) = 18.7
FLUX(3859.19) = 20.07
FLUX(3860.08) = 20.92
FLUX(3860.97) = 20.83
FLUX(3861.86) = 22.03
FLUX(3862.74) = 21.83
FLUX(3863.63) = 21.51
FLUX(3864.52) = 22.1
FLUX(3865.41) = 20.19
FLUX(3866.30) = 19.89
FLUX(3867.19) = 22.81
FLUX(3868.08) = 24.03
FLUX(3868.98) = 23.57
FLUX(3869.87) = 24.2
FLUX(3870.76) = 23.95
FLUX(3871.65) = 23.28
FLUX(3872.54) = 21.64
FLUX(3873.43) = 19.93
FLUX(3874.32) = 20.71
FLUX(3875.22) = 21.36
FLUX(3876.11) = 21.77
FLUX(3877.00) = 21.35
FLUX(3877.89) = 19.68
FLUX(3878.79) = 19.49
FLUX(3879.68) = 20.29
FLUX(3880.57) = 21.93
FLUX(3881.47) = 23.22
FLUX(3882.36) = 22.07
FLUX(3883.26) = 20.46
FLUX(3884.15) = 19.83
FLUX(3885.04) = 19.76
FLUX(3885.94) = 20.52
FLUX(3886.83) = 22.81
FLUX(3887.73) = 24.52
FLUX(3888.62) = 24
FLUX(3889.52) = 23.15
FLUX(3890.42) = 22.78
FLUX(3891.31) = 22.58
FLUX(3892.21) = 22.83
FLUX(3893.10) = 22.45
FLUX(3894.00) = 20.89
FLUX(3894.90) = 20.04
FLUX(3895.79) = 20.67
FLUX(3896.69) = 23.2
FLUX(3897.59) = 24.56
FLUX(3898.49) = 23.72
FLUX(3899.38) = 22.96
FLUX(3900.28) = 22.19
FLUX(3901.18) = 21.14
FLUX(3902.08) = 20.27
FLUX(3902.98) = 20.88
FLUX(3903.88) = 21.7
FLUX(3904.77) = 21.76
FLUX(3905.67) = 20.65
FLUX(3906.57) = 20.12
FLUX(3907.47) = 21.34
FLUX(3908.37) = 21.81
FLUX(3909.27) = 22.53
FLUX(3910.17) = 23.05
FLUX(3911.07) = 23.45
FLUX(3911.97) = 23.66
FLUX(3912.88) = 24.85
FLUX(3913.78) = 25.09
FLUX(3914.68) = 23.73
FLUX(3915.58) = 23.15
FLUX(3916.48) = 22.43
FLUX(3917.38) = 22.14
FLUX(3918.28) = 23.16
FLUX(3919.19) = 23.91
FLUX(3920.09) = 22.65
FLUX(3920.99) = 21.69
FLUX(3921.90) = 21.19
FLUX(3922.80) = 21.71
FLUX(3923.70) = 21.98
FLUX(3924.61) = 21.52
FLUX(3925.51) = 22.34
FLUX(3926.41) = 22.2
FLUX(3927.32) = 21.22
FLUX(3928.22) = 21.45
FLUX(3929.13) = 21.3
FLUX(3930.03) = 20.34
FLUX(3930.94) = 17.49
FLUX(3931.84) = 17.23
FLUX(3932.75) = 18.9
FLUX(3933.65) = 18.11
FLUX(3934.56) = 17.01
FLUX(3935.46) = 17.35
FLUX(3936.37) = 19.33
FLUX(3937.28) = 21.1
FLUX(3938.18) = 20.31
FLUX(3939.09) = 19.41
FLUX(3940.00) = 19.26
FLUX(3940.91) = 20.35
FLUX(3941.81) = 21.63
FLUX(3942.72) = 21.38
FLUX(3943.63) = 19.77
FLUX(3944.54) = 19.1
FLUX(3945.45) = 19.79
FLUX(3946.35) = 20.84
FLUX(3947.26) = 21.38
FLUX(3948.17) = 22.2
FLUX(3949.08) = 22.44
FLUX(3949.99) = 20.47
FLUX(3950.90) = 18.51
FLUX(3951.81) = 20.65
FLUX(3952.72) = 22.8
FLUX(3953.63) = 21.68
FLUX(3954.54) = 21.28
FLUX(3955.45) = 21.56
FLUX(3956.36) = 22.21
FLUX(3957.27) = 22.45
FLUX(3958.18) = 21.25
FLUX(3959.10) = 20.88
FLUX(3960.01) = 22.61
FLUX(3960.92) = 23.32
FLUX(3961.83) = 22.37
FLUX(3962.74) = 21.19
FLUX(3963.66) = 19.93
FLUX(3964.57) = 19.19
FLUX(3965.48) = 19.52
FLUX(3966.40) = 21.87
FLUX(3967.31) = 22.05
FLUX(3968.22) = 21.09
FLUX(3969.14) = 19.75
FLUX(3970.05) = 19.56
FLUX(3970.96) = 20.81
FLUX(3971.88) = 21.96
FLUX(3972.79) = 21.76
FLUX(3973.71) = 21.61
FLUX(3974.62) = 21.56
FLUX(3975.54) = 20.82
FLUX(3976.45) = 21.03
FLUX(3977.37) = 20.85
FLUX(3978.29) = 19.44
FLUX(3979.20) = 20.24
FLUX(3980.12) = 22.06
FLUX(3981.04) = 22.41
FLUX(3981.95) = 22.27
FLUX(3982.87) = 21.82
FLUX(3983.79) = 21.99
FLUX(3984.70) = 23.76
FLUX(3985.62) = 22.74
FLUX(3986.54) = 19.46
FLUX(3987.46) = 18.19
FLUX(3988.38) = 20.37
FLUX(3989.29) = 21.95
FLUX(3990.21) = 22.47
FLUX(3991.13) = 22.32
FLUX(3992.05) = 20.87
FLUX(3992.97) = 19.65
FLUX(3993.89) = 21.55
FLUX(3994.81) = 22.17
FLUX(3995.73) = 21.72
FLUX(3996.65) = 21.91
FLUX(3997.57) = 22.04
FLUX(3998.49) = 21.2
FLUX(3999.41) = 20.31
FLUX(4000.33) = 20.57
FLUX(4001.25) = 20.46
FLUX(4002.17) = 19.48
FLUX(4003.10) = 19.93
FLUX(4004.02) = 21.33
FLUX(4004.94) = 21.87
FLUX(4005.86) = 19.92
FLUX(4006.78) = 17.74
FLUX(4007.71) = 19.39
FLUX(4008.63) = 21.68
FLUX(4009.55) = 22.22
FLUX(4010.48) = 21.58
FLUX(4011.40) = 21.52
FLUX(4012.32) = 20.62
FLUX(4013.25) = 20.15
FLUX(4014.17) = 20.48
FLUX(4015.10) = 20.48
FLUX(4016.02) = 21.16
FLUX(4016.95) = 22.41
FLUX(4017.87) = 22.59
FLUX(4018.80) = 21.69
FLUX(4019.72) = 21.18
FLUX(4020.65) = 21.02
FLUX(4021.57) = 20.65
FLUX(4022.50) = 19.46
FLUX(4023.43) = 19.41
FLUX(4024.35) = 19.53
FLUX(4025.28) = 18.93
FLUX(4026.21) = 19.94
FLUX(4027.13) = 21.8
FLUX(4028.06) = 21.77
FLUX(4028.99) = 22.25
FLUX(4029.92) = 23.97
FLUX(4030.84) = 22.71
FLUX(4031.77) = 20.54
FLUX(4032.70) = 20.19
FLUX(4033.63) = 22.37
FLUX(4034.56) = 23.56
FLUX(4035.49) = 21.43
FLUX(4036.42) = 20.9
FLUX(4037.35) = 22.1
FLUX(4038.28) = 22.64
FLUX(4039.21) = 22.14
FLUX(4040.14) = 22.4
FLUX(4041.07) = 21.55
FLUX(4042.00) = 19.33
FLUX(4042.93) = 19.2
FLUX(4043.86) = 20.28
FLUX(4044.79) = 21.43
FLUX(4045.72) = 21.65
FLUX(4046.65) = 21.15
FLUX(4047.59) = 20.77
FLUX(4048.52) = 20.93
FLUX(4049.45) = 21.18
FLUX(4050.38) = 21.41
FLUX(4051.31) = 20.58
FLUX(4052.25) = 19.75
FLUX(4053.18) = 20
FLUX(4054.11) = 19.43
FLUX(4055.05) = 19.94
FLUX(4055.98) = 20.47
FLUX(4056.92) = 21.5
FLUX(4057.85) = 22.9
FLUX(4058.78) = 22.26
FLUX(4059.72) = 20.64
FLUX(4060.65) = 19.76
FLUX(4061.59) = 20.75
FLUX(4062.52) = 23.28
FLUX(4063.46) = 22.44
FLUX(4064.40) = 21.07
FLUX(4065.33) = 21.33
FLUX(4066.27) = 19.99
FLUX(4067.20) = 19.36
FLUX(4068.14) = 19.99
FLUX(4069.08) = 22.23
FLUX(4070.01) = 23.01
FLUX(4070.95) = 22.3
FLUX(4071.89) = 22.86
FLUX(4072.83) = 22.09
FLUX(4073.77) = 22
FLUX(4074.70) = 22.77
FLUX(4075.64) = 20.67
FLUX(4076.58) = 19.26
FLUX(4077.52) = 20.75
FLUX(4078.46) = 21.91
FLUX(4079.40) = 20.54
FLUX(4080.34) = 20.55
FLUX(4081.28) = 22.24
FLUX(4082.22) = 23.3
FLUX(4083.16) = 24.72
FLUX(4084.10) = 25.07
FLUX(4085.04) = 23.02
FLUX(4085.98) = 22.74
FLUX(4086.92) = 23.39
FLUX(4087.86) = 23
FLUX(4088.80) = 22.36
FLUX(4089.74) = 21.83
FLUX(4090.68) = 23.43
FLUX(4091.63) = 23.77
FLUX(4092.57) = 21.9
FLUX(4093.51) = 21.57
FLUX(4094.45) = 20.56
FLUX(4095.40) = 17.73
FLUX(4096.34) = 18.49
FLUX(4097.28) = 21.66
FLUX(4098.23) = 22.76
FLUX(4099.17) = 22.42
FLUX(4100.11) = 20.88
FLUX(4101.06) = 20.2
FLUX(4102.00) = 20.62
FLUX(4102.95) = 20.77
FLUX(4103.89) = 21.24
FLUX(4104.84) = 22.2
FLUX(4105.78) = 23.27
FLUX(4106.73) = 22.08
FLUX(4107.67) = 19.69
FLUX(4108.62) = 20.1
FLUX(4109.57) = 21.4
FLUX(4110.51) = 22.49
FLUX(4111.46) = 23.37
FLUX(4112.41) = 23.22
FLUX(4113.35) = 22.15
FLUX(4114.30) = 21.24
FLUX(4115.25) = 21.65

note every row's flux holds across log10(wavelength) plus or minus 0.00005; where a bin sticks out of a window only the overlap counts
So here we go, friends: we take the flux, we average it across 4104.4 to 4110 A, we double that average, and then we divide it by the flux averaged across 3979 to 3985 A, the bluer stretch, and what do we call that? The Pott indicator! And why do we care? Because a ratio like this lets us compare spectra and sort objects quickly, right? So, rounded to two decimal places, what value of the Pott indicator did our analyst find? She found 1.94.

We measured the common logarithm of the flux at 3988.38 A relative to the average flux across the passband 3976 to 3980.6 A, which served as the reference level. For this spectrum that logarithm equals -0.007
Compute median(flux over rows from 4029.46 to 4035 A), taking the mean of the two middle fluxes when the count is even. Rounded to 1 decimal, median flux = 22.5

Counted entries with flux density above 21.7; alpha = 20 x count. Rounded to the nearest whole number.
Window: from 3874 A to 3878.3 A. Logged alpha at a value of 20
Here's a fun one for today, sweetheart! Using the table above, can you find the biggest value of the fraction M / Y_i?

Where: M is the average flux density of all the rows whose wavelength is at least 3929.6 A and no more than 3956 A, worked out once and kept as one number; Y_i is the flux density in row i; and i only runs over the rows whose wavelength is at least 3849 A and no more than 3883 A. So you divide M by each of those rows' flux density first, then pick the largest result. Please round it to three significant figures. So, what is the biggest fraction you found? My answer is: 1.07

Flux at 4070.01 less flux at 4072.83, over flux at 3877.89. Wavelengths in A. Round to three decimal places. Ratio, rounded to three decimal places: 0.047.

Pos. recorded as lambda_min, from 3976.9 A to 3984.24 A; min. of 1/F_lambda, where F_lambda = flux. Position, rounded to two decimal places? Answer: 3981.04 A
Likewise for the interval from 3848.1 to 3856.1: 3853.86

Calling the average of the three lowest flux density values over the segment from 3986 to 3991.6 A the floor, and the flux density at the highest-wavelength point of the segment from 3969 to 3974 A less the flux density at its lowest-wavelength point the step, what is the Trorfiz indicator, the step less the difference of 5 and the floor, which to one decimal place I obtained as 16.2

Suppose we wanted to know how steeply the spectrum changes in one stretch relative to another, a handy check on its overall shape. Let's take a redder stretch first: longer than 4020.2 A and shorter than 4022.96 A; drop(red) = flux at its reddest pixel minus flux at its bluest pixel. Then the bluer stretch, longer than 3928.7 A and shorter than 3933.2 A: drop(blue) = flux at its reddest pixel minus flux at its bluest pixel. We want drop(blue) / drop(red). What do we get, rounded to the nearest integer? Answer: 2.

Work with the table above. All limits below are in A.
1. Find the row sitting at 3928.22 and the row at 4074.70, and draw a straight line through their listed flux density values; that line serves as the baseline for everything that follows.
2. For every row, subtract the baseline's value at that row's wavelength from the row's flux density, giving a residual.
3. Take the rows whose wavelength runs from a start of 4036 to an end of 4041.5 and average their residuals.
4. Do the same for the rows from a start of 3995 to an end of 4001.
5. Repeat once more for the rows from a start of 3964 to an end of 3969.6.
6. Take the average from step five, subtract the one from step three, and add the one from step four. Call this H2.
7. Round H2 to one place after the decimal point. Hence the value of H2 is -1.5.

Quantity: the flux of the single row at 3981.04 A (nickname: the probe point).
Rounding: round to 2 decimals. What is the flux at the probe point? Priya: 22.41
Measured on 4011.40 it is 21.52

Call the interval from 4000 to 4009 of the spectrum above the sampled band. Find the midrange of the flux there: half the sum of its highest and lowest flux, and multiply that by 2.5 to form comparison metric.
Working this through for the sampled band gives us 49.5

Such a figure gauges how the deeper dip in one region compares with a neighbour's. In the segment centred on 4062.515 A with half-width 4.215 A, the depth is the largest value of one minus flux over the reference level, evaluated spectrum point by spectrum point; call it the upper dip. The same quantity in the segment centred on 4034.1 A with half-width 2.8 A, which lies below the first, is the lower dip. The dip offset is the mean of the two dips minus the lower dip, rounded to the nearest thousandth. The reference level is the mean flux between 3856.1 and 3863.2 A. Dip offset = 0.010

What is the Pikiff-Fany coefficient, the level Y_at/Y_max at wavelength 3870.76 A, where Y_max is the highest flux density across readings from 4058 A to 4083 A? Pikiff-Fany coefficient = 1.03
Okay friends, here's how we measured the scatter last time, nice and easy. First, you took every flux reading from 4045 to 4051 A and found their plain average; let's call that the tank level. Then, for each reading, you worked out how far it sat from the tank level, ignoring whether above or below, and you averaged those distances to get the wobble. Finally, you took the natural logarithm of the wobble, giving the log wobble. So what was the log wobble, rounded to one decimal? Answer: -1.5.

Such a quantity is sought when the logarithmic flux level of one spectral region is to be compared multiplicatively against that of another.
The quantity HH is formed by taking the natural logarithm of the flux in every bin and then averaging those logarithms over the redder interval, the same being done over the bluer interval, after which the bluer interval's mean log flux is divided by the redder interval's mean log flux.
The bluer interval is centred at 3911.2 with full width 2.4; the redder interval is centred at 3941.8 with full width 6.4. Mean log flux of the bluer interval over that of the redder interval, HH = 1.05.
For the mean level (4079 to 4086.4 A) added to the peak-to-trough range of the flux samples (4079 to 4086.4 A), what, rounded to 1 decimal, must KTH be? 27.3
